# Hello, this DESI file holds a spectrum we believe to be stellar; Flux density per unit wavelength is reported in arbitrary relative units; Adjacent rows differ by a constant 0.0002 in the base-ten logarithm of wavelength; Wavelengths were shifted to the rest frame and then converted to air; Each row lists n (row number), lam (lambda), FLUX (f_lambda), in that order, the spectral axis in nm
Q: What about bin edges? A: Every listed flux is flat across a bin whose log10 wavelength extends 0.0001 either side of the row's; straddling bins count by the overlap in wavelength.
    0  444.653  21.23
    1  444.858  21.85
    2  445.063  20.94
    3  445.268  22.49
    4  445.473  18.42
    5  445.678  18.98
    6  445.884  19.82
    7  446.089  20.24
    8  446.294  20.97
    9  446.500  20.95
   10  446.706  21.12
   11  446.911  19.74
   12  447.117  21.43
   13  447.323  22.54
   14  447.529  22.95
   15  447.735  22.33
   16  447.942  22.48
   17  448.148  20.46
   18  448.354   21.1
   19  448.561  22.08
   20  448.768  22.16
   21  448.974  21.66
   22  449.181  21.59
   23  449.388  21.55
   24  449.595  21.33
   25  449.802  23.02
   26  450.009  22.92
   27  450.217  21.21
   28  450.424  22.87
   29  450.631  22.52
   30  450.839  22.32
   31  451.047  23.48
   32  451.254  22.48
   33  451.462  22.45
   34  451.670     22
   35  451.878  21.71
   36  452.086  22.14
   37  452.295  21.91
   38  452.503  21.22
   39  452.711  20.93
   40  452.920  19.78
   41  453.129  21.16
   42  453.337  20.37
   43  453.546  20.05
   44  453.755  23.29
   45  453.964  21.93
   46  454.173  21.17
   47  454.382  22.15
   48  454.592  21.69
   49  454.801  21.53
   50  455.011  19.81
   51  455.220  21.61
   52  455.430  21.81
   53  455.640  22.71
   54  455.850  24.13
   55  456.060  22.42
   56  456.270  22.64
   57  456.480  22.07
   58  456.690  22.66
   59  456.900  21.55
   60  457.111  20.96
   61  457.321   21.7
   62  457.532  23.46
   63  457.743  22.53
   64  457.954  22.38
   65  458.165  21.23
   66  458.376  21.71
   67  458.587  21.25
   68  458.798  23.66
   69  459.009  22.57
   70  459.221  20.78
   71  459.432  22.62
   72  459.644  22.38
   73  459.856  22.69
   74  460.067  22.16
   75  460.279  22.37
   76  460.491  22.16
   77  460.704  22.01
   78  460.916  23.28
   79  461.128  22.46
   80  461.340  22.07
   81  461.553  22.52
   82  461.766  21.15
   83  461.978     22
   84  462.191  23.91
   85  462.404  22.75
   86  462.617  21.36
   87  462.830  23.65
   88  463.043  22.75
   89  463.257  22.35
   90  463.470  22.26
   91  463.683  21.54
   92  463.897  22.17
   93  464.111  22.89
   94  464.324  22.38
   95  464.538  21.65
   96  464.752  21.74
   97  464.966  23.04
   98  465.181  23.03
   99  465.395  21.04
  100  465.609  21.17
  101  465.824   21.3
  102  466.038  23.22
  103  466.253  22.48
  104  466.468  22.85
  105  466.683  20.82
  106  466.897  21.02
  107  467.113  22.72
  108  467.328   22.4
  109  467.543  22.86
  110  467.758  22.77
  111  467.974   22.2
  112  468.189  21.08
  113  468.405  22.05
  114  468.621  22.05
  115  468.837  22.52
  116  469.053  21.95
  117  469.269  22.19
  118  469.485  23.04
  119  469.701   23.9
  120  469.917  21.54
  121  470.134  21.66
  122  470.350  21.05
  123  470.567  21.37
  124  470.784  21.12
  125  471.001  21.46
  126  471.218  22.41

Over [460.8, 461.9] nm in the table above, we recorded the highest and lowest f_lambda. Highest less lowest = 2.1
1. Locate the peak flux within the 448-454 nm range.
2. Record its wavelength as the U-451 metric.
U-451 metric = 451.047 nm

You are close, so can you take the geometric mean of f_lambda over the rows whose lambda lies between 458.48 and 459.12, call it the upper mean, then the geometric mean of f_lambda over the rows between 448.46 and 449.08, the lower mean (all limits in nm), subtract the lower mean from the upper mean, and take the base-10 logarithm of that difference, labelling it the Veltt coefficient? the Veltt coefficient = -0.30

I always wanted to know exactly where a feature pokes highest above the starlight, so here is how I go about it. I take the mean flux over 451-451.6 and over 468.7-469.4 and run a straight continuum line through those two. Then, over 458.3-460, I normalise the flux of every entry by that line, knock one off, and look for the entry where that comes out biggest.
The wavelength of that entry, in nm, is 458.798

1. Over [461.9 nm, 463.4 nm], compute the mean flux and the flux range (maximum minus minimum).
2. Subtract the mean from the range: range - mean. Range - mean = -20.1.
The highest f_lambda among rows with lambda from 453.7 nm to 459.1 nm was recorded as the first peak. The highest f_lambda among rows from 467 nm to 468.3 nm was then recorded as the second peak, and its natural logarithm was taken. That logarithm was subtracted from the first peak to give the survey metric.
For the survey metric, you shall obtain 21.0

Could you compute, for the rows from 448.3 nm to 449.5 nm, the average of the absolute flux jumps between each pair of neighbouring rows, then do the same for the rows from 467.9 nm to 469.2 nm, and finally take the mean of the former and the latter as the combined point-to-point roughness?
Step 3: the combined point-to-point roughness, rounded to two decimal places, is 0.48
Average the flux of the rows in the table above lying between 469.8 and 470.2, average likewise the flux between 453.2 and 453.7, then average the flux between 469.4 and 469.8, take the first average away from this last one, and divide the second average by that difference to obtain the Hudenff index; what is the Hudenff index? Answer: 11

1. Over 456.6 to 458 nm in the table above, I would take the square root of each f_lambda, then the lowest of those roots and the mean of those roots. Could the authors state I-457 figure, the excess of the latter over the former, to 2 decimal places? 0.13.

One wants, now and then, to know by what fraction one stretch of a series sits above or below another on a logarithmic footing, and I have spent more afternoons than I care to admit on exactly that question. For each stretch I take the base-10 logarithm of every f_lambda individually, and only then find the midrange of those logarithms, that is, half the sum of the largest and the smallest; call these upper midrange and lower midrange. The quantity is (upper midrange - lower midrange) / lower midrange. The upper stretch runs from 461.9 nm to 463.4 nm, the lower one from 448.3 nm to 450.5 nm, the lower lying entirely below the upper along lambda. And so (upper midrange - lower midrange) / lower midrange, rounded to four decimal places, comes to 0.0081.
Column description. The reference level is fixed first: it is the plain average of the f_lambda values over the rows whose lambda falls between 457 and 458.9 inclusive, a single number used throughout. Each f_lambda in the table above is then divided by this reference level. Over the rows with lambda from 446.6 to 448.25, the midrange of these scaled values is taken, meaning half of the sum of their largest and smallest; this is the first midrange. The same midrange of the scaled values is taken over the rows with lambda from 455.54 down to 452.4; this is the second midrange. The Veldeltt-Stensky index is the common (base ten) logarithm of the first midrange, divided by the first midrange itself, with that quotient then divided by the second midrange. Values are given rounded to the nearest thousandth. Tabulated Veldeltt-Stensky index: -0.016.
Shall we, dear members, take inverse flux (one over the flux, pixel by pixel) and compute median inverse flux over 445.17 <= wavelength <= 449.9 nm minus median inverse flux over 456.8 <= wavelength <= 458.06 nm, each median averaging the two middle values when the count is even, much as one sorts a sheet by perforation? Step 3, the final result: 0.0013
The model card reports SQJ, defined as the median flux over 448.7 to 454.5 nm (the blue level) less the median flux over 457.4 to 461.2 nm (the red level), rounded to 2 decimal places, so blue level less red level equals -0.46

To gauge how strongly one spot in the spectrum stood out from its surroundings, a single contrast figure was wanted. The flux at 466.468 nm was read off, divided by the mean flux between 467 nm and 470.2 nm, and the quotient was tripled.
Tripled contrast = 3.07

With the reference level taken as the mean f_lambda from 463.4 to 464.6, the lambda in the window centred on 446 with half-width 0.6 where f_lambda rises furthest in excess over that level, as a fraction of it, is 446.294 nm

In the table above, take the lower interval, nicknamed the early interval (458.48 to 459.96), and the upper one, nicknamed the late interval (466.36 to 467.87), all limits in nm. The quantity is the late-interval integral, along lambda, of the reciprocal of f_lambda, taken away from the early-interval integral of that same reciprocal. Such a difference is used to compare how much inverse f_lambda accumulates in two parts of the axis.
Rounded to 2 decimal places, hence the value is 0.00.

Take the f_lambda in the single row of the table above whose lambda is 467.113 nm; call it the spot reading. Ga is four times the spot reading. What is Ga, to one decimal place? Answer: 90.9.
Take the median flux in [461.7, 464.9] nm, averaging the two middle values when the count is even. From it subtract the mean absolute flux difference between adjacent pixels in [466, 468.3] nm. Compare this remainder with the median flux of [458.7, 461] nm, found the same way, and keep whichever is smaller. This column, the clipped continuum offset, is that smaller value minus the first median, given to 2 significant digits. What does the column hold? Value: -0.76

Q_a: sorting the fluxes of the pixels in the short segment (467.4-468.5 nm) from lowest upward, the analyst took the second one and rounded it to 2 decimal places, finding 22.05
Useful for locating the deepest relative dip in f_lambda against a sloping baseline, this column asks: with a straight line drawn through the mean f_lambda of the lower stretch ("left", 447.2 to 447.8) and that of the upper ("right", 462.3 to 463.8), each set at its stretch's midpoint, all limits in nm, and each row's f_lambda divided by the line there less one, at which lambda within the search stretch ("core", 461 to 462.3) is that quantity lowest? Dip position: 461.766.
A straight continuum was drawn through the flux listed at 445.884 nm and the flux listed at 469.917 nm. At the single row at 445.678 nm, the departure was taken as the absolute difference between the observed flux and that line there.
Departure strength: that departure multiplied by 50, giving 41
